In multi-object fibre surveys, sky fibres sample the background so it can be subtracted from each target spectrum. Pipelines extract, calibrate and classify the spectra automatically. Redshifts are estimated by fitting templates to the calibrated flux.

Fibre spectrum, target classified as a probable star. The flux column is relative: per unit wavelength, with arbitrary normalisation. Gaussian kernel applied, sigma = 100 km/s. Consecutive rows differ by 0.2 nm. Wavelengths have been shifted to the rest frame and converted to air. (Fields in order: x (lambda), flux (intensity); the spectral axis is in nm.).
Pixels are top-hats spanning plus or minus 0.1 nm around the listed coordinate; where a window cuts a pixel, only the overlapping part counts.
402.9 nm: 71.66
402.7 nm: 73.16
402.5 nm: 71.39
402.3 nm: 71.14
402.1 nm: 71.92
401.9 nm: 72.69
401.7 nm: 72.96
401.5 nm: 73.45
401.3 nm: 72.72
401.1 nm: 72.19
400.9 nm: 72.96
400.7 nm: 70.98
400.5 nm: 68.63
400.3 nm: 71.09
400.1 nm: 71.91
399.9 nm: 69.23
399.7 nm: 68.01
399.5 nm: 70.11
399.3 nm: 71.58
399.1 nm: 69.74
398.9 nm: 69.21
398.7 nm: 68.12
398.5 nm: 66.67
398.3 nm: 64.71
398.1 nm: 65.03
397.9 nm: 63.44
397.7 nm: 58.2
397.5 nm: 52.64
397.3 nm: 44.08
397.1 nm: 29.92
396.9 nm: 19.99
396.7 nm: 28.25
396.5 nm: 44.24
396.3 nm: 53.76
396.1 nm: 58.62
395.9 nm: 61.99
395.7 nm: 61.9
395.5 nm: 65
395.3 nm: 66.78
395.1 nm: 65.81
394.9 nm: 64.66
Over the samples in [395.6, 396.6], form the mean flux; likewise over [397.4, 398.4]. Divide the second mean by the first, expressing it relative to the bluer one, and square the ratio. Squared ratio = 1.2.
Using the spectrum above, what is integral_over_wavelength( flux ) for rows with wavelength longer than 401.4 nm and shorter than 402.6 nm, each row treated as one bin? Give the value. 87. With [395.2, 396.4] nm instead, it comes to 74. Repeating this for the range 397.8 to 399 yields 79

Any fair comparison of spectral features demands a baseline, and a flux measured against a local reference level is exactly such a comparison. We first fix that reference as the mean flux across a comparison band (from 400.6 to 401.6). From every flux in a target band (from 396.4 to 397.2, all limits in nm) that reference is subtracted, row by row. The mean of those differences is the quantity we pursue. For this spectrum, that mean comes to -42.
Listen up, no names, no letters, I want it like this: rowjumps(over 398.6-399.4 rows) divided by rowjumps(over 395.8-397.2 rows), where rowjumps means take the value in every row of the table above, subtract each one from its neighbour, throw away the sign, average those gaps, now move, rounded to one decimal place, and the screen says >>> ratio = 0.1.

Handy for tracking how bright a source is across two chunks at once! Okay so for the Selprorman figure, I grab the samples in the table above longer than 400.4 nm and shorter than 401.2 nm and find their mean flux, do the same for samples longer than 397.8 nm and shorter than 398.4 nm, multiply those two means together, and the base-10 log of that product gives 3.7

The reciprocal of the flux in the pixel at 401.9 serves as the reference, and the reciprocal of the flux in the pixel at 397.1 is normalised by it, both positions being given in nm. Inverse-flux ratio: 2.43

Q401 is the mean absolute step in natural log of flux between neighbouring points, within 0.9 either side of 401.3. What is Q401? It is 0.014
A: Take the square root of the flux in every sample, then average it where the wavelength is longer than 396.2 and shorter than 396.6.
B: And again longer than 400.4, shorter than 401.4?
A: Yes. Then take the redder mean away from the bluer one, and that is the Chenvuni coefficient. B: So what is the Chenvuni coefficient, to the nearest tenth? -1.5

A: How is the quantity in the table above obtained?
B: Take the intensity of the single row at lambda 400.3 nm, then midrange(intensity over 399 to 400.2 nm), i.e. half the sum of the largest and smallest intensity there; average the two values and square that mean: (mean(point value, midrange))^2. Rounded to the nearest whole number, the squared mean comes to 4974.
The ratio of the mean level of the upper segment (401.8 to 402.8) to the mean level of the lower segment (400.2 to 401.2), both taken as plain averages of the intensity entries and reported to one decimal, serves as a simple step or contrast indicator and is 1.0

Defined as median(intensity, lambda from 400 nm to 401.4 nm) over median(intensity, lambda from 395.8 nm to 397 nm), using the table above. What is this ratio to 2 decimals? 1.47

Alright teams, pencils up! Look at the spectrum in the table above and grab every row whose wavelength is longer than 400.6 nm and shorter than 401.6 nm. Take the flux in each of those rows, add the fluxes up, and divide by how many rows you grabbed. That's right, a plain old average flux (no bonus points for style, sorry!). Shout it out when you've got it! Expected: 72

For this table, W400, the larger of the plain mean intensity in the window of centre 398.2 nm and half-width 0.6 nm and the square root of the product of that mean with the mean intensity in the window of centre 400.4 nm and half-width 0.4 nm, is 67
